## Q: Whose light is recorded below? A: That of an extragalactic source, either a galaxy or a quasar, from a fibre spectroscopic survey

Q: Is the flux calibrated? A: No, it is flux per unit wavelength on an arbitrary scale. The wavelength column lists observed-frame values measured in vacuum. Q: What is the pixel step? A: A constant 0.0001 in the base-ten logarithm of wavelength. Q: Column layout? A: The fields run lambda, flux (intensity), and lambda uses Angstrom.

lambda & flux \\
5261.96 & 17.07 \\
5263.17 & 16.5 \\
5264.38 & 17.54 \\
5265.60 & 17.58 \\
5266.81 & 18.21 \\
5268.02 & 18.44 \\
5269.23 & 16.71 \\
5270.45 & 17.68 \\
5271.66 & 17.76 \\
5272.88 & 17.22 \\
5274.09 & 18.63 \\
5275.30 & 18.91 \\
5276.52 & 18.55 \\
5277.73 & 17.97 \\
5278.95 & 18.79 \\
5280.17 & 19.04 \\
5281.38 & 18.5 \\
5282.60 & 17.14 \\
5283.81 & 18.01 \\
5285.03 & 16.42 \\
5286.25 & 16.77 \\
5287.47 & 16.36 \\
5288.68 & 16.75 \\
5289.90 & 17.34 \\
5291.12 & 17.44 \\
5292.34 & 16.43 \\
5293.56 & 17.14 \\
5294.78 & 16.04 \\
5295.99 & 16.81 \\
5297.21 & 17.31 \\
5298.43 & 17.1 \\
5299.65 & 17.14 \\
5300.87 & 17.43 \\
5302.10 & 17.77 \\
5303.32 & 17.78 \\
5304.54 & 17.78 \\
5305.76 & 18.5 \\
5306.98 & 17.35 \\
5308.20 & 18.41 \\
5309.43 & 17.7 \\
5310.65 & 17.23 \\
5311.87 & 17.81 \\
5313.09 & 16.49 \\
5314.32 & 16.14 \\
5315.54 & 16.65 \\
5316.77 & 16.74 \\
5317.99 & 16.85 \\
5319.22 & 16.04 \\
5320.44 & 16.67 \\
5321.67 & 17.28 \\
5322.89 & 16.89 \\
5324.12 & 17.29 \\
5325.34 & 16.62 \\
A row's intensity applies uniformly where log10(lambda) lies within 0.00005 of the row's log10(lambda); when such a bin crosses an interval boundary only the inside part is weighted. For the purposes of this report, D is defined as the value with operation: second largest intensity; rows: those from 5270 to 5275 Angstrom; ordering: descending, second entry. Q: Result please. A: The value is 17.76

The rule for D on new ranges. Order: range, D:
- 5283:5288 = 16.77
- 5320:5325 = 17.28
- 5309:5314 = 17.7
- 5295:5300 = 17.14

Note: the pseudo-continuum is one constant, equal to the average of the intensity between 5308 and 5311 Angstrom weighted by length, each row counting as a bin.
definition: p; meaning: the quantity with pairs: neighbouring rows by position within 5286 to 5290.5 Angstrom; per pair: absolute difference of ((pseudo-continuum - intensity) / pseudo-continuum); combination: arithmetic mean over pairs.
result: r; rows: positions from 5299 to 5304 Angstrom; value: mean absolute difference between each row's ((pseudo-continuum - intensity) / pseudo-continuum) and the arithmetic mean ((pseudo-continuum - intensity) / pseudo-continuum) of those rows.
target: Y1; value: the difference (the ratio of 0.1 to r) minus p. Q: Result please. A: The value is 7.2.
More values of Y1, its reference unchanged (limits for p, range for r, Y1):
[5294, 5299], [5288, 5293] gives 4.4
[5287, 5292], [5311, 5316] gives 3.4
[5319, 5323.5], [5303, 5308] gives 5.4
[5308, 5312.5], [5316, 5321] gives 6.6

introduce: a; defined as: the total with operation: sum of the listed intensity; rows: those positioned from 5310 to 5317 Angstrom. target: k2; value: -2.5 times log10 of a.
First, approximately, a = 101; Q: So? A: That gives -5.01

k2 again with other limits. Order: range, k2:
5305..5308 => -3.89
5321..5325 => -4.28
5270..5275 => -4.63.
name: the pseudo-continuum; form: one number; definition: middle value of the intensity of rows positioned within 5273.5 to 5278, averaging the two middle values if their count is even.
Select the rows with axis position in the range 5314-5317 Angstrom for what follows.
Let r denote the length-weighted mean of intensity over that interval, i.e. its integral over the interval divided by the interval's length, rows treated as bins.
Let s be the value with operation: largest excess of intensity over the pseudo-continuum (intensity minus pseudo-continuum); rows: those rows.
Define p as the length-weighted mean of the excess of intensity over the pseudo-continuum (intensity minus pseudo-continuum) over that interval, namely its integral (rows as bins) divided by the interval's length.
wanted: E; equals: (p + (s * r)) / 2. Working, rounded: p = -2.07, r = 16.5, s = -1.85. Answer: -16.3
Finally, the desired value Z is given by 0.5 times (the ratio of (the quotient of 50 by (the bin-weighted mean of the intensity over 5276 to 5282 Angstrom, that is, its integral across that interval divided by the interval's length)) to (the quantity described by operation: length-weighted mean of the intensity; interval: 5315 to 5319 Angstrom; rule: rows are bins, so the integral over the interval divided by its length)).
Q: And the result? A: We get 0.081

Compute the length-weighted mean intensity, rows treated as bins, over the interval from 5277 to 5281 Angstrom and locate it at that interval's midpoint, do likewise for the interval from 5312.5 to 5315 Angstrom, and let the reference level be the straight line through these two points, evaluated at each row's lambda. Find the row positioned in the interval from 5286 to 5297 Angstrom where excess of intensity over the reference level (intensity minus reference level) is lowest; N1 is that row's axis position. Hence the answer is 5287.47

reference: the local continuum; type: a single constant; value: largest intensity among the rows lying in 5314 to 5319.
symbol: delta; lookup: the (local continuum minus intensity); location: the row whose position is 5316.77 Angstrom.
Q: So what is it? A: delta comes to 0.1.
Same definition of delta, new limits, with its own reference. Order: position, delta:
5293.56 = -0.3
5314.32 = 0.7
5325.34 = 0.2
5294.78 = 0.8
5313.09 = 0.4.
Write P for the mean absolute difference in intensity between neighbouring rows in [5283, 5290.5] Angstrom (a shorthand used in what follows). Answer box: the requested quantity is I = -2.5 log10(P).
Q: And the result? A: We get 0.44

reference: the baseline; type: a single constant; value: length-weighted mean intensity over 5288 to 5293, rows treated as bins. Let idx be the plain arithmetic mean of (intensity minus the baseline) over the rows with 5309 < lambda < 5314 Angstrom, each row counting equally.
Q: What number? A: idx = 0.3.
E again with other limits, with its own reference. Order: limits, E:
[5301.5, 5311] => -1.2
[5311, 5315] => -7.4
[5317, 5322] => -11.9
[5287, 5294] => -10.6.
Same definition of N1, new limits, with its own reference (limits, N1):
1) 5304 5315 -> 5314.32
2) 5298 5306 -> 5298.43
